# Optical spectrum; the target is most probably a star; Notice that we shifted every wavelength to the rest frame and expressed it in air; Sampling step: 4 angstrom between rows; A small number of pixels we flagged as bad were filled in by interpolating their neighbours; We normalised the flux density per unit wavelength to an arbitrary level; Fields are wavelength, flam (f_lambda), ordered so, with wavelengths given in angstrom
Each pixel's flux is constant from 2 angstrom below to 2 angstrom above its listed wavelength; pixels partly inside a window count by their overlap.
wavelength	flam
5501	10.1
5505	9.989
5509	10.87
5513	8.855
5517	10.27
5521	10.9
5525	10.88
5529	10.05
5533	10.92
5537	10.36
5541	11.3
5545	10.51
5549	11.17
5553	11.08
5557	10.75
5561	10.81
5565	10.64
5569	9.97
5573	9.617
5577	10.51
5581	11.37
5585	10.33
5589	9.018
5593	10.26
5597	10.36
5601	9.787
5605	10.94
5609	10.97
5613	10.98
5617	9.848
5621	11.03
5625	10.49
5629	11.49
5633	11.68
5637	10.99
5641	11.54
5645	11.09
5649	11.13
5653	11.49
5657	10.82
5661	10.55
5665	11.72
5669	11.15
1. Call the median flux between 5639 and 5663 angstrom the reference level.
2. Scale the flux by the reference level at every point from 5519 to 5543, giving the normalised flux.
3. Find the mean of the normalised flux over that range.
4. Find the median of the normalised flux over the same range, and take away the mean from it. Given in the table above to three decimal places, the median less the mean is 0.014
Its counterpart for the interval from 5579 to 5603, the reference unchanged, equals 0.010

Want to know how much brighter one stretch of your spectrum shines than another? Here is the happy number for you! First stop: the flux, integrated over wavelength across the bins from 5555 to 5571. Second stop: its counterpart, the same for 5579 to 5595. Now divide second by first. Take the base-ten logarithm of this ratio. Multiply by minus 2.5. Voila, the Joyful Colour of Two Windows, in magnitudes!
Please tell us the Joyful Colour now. 0.03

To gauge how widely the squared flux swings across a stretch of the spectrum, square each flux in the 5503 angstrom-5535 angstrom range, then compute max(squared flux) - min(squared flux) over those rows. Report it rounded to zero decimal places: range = 41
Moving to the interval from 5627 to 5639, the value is 16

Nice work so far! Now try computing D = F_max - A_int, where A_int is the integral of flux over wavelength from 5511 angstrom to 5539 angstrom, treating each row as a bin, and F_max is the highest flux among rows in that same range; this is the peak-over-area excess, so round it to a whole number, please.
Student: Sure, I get -278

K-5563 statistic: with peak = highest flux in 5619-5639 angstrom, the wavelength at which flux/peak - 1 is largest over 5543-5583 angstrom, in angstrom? 5581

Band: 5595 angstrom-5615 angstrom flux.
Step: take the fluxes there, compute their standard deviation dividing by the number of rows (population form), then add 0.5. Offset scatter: 0.97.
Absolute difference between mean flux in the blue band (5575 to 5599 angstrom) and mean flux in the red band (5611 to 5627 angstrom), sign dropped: 0.28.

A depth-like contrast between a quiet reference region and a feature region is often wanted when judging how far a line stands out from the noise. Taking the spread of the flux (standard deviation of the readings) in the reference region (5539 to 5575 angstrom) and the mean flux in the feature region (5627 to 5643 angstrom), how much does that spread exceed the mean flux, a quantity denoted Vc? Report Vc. -10.9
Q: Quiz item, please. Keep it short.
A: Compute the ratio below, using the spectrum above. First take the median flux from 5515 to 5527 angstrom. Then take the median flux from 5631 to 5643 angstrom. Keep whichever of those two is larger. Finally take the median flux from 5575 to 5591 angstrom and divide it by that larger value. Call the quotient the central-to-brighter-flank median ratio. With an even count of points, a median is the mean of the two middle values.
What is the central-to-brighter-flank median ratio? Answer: 0.90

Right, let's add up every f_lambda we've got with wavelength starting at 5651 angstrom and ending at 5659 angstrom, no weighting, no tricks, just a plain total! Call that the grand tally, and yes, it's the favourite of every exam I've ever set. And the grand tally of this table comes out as 22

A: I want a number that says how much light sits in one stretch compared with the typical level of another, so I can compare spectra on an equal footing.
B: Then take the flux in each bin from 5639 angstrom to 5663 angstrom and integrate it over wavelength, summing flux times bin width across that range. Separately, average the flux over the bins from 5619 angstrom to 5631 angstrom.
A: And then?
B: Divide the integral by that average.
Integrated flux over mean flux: 24.2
